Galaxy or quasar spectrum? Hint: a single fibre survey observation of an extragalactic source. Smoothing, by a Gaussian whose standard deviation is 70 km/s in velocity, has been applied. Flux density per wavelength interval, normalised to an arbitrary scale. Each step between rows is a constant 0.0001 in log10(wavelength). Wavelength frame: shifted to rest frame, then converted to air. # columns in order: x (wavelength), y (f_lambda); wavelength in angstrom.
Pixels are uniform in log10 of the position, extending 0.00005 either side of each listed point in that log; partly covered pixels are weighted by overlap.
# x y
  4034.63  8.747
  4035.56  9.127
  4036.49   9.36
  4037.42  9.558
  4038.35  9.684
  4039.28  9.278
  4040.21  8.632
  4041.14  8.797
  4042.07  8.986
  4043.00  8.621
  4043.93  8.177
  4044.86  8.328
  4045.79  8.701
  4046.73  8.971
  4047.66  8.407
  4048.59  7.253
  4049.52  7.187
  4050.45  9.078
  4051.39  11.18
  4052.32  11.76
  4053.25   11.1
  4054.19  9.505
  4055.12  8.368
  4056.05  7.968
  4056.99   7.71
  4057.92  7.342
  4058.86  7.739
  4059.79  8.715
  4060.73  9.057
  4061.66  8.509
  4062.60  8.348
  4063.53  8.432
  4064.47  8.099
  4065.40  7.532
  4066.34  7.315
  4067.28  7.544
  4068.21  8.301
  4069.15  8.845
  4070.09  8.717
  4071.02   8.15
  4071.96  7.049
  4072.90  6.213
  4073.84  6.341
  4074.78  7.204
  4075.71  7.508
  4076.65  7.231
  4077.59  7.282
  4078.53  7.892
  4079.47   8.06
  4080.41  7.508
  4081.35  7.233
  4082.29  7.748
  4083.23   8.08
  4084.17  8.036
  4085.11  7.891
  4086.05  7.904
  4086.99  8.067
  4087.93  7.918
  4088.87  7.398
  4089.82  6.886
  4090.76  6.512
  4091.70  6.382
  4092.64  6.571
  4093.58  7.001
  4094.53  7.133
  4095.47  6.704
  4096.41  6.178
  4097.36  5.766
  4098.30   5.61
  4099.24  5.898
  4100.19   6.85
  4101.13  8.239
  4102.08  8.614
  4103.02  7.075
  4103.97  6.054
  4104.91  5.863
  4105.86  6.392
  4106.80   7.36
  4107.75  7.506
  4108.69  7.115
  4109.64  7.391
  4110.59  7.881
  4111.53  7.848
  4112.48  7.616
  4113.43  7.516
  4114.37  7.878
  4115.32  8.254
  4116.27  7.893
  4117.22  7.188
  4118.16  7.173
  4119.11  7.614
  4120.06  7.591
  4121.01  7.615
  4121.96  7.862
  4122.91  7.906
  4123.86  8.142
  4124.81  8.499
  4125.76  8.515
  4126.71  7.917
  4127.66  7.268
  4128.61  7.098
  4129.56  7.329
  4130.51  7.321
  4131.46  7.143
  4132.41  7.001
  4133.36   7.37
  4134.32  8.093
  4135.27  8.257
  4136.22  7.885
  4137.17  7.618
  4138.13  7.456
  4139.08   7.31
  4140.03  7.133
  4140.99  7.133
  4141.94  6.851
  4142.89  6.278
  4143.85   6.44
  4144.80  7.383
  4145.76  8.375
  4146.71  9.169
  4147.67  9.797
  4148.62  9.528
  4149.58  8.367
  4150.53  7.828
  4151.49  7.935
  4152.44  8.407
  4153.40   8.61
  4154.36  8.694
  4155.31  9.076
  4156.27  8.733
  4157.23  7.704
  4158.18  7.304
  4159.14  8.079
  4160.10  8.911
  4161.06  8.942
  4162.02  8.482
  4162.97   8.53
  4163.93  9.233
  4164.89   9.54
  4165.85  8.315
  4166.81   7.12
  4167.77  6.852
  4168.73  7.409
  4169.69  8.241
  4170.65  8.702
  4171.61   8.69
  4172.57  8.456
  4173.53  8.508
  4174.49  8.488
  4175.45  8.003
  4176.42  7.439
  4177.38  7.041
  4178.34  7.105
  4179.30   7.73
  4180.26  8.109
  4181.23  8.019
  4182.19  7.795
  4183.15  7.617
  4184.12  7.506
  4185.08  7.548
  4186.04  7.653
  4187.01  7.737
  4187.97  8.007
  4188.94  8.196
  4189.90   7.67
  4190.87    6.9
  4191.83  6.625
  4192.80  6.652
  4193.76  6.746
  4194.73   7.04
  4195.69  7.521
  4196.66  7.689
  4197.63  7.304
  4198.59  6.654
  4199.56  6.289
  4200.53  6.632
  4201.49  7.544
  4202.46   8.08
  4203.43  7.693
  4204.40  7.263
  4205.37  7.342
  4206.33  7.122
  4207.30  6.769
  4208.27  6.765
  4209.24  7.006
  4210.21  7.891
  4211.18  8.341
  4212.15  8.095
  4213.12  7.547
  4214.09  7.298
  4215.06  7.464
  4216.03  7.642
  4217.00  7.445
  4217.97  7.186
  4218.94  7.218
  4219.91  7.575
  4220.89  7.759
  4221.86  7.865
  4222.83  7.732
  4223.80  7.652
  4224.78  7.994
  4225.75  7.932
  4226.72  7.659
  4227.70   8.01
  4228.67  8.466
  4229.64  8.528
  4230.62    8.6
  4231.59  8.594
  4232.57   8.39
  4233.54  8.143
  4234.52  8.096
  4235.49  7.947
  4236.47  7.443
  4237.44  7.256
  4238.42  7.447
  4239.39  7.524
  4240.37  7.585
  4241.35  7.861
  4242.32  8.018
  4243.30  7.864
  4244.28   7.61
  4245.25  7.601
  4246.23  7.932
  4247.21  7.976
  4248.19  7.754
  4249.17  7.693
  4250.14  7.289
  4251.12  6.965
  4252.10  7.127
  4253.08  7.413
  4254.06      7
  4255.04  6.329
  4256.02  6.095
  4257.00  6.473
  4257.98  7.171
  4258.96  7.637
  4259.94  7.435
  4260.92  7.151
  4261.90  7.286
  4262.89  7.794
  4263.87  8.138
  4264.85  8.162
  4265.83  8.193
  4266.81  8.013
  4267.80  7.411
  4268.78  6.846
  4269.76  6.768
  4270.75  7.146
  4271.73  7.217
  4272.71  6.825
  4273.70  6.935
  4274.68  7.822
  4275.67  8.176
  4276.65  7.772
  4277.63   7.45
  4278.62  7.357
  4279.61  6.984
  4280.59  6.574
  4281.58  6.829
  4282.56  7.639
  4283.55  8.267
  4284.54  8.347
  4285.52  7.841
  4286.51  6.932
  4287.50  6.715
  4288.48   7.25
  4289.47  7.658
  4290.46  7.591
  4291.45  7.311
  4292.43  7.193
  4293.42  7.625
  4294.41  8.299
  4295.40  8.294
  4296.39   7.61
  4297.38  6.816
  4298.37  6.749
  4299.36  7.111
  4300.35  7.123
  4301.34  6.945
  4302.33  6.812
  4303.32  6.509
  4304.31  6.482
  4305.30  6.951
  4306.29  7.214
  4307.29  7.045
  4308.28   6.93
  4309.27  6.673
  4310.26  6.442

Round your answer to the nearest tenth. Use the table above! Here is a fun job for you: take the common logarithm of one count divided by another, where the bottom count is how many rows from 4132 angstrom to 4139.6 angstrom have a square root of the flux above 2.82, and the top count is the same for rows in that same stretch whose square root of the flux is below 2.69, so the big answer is -0.3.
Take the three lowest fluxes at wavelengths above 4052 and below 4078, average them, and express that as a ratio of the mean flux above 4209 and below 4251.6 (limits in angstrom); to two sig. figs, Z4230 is 0.84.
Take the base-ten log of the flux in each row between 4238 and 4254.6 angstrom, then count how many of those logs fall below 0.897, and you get 14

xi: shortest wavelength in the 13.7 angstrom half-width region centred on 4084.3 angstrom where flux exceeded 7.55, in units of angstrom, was 4071.02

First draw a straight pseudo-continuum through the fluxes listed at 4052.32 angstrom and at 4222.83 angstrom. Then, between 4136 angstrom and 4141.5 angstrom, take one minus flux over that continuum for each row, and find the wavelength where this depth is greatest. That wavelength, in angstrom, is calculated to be 4140.03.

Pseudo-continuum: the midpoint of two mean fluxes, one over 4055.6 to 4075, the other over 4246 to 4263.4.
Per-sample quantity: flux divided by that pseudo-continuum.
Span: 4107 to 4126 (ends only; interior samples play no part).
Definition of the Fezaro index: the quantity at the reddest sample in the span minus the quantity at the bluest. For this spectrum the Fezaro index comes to 0.13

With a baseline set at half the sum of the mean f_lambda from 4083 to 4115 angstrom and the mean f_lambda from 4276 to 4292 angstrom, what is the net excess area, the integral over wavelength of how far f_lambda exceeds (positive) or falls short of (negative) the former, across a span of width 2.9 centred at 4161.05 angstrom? 4.3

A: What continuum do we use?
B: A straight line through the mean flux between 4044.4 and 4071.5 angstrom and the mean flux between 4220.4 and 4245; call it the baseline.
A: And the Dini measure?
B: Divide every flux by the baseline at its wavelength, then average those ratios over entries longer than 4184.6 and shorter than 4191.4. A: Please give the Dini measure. 0.949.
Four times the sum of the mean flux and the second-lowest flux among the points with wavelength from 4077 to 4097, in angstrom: 55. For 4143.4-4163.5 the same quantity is 63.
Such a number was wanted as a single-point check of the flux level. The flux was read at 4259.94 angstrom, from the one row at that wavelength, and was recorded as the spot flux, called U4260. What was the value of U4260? 7.435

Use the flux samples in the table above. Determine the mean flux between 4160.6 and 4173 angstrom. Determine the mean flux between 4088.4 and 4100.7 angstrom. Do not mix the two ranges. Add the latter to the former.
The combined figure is 14.9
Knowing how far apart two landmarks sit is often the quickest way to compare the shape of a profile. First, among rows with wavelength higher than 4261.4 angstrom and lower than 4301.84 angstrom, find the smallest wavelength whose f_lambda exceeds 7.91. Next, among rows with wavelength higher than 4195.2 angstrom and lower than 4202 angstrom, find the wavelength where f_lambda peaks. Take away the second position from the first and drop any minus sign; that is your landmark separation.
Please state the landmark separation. 67.2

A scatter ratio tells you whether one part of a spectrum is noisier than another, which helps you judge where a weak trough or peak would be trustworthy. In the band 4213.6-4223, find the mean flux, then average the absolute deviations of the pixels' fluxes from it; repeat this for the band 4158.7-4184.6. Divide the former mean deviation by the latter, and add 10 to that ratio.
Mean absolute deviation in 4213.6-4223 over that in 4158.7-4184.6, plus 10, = 10.3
